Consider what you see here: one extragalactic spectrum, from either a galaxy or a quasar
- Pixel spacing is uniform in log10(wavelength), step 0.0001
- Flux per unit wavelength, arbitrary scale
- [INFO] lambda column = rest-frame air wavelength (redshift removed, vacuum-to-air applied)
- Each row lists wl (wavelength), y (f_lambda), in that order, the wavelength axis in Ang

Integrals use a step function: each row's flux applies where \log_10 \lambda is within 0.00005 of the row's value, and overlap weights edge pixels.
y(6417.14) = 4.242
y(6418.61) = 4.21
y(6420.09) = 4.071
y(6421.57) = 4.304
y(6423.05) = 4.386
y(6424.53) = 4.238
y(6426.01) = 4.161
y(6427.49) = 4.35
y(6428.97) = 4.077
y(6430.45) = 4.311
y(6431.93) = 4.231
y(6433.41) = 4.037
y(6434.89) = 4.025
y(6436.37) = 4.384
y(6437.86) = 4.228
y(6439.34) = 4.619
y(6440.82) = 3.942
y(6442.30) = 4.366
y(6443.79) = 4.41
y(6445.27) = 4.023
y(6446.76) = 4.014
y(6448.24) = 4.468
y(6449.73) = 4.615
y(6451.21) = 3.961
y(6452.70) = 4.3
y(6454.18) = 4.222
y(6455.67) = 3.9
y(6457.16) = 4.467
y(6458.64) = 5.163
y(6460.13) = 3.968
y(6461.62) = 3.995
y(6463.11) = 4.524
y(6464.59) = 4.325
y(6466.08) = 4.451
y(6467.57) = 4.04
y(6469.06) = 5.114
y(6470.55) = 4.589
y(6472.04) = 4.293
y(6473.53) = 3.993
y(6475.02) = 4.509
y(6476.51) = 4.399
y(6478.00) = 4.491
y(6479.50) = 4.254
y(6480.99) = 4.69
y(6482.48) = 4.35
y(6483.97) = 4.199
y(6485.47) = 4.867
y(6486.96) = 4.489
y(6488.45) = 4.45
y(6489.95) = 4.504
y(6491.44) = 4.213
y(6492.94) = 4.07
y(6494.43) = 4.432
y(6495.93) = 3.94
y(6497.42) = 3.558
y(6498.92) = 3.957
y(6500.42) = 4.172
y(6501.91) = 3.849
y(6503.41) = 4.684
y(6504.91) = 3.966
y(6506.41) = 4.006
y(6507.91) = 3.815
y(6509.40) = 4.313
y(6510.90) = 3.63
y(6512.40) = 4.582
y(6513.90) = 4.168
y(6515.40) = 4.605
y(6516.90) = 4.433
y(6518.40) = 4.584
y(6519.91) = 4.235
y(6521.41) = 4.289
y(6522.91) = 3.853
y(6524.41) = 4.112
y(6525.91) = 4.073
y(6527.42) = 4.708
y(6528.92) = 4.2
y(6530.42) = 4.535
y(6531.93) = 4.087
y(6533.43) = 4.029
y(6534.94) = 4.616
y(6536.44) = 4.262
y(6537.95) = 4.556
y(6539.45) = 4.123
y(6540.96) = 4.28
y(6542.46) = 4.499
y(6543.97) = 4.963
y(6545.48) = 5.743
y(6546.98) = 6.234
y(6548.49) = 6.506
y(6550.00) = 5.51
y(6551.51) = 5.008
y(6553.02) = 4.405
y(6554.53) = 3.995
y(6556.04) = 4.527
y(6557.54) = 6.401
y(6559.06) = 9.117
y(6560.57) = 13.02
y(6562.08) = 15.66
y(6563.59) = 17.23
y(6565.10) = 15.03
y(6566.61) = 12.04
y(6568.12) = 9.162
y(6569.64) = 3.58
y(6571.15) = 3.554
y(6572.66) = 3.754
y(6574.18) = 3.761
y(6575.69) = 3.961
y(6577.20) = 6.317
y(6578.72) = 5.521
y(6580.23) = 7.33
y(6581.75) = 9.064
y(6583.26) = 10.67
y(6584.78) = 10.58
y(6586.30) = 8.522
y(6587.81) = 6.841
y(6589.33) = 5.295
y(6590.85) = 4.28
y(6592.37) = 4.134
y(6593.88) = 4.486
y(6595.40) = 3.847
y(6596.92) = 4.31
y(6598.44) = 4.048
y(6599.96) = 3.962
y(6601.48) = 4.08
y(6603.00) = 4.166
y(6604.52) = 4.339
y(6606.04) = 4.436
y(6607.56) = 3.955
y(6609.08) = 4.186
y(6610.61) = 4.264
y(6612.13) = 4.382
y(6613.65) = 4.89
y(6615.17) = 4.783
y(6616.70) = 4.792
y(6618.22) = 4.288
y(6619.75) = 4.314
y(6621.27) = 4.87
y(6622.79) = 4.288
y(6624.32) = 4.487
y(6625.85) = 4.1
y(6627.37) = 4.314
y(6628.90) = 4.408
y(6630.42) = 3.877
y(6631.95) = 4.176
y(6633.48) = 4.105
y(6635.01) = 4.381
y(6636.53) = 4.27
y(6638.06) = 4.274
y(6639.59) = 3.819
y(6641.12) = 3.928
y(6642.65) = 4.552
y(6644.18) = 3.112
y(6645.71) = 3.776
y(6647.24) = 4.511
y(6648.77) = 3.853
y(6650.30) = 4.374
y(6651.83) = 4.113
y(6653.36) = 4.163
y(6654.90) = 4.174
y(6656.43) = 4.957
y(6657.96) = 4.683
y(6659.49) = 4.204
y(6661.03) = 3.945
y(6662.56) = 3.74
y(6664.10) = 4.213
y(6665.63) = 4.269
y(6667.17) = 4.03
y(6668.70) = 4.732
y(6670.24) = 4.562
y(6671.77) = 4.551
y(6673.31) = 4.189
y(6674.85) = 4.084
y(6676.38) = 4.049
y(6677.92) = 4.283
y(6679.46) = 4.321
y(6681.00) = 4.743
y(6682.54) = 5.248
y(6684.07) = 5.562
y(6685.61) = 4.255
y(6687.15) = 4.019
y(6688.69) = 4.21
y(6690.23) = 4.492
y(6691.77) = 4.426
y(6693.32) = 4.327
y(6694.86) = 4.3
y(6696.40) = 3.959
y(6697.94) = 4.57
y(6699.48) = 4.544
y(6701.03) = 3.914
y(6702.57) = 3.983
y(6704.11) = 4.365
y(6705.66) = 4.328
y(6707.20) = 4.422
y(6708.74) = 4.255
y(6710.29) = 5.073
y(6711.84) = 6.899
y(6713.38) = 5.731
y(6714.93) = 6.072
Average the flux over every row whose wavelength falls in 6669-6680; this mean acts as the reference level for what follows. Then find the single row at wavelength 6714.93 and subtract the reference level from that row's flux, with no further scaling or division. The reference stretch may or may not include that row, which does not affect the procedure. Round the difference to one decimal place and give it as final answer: 1.8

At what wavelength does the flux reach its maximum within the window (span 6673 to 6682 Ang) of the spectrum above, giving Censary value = 6681.00 Ang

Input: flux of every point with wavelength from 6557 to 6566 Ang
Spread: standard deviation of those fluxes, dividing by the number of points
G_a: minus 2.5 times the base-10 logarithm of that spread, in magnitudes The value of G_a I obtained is -1.5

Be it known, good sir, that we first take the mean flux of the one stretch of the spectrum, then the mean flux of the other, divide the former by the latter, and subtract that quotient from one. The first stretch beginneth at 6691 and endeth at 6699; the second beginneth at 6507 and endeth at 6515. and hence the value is -0.05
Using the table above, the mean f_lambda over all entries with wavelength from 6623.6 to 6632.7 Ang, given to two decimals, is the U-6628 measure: 4.23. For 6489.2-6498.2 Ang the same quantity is 4.12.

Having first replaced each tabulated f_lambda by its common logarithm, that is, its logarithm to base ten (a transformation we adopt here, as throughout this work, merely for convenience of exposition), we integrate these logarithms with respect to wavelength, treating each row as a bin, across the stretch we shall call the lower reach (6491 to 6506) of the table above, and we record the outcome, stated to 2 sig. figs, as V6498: 9.1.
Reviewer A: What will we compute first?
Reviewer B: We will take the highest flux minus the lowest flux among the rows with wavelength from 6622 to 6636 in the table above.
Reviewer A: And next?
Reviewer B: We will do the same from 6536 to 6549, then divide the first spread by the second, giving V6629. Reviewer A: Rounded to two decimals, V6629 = 0.26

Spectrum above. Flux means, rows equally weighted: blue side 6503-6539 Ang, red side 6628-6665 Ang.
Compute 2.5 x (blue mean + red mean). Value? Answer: 21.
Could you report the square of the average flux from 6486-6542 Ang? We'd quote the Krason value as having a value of 17.9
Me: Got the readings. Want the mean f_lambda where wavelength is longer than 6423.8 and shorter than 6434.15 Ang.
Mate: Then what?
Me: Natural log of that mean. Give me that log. 1.44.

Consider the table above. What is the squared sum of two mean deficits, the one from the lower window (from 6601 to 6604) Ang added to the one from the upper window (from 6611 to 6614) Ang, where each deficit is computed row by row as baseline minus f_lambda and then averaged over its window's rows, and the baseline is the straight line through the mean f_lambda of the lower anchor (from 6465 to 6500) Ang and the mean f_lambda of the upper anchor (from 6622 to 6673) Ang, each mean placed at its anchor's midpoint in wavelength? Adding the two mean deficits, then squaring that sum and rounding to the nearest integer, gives 0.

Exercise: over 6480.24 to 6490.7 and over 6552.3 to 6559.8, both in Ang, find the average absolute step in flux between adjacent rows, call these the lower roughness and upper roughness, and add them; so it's 1.65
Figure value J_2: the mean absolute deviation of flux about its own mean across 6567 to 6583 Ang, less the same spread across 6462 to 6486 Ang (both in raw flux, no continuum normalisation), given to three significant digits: 1.68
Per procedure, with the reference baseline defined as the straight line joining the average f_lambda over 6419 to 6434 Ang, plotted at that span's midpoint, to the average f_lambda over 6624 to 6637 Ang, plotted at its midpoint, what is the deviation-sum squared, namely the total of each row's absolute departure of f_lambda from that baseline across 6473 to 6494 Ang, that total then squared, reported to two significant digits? 10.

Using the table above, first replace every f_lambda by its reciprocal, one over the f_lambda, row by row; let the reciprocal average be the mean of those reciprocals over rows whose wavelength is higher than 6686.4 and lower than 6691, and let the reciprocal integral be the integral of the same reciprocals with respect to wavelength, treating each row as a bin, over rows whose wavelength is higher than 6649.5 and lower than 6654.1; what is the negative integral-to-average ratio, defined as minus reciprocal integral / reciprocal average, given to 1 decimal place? -4.6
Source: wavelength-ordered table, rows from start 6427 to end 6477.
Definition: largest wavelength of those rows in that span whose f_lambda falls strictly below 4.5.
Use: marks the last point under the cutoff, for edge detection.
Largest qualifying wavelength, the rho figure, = 6476.51 Ang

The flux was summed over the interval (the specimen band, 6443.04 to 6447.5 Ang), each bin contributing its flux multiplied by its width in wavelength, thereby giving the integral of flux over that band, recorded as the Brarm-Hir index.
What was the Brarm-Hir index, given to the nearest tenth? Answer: 18.5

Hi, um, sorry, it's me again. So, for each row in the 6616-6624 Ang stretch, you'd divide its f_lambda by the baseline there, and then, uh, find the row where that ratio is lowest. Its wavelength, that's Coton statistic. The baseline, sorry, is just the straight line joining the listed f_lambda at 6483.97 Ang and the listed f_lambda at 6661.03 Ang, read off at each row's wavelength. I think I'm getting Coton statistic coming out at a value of 6618.22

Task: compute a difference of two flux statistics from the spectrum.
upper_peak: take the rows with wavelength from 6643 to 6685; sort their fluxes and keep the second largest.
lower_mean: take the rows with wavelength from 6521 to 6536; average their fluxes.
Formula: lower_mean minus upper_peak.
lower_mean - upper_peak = -1.00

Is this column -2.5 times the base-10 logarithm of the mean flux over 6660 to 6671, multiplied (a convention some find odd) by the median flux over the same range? -6.6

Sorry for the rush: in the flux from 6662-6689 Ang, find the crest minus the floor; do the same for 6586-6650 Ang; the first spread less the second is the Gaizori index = -4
